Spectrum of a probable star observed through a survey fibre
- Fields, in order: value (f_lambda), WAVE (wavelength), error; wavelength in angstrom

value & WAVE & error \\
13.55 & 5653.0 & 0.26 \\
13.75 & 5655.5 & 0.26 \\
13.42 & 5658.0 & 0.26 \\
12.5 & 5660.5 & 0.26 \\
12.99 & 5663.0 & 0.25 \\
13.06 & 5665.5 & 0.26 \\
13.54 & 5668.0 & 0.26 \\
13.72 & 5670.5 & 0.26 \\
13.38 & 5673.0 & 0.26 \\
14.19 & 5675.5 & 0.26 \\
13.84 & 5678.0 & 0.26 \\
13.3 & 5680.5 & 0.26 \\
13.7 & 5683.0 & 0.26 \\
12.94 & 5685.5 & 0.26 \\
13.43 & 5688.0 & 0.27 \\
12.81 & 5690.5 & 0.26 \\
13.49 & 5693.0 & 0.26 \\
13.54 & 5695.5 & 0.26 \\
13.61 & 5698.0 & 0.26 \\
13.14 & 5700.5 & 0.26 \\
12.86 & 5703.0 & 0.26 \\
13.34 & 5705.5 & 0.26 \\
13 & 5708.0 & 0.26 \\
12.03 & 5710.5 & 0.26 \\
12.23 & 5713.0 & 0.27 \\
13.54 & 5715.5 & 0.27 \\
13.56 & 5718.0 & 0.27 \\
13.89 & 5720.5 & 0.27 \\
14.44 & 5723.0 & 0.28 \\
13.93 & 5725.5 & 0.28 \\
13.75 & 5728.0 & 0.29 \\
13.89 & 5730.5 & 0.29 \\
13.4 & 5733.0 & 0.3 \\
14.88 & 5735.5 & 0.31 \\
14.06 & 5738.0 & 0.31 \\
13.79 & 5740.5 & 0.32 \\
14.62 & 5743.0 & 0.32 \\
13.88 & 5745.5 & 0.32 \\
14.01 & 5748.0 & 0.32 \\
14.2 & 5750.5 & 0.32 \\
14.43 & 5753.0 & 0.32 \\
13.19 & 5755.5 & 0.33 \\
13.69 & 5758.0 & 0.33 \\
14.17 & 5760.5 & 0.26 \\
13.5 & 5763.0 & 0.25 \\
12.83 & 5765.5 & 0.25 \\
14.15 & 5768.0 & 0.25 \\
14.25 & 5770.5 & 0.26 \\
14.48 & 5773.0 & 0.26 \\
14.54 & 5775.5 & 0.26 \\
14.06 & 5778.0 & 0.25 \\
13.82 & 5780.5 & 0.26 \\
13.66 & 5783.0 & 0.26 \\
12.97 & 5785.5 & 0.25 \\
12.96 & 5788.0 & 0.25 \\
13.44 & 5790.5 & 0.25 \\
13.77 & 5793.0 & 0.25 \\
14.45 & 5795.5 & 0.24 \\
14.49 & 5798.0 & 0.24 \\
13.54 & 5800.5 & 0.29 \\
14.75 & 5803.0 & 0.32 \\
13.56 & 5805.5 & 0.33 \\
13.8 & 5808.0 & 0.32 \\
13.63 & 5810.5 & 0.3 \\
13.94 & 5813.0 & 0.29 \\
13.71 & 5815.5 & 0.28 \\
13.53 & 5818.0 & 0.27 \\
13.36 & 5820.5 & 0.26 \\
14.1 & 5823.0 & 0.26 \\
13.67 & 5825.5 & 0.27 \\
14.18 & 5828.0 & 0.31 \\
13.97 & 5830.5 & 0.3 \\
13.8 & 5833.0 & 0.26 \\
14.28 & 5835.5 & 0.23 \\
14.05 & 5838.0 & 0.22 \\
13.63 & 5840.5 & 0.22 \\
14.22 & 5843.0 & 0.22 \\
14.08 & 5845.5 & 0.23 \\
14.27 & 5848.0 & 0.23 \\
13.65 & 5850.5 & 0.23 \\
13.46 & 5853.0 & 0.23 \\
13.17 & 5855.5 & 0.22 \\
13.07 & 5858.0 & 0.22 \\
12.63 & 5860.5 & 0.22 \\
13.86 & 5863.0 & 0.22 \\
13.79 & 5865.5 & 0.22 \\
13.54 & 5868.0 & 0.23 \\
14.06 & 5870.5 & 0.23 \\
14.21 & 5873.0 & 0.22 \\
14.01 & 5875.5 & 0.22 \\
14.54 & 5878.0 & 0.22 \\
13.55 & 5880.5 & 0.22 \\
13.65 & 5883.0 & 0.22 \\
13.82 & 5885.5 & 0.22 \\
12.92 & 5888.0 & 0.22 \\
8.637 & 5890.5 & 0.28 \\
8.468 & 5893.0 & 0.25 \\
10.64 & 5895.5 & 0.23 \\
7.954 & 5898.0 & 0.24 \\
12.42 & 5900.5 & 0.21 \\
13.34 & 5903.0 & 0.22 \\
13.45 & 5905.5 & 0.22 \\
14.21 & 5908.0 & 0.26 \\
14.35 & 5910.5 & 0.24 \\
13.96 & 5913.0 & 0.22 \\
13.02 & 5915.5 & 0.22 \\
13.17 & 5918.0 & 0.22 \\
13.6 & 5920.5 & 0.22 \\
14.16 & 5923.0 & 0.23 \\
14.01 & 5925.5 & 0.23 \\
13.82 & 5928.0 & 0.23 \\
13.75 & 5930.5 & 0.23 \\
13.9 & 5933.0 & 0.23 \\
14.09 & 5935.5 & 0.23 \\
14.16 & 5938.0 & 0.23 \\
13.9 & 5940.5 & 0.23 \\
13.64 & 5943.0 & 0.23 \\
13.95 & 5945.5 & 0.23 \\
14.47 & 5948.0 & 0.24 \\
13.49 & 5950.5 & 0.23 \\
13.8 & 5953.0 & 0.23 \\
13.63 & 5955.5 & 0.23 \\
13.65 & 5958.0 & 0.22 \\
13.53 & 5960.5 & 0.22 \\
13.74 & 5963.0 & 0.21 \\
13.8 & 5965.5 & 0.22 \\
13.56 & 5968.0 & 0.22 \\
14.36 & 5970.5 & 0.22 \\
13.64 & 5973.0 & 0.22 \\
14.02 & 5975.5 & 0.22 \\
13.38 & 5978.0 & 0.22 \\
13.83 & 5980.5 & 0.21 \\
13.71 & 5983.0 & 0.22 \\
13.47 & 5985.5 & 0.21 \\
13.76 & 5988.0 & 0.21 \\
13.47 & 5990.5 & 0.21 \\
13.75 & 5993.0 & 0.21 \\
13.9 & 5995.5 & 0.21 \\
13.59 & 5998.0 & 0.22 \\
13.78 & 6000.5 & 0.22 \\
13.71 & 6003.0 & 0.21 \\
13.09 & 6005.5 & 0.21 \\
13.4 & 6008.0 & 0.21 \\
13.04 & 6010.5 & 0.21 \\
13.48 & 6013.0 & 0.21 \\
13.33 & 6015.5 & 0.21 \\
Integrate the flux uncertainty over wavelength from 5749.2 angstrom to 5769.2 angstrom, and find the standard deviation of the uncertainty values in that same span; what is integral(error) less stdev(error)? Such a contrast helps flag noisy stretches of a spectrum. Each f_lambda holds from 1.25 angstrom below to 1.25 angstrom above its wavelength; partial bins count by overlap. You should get 5.7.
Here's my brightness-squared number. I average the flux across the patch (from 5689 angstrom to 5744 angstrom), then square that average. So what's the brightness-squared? 183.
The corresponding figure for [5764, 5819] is 191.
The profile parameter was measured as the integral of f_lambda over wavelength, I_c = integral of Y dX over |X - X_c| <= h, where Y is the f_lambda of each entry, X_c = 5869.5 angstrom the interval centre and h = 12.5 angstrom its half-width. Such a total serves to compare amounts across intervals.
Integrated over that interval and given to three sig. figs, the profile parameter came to 343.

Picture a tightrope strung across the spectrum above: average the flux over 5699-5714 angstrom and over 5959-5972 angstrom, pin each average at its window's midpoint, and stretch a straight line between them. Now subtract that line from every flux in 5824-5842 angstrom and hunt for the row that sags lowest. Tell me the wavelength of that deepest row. 5840.5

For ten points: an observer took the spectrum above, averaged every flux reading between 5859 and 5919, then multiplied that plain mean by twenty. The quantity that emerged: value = 256.8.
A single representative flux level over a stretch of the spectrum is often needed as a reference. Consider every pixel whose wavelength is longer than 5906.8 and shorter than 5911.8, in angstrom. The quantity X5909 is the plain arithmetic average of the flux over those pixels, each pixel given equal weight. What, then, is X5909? 14.28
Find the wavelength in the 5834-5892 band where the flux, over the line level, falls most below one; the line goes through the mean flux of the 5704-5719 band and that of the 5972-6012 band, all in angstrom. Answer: 5890.5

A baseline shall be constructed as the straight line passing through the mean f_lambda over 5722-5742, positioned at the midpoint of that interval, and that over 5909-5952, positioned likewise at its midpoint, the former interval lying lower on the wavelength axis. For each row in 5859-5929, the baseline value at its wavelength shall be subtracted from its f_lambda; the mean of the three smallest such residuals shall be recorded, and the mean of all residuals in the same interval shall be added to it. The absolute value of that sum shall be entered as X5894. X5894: 6.4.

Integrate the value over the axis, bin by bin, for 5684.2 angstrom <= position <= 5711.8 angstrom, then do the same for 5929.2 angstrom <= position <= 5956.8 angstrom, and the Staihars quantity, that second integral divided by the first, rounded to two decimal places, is 1.06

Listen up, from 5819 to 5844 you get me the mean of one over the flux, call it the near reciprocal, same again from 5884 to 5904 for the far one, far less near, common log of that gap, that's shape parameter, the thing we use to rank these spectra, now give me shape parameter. -1.6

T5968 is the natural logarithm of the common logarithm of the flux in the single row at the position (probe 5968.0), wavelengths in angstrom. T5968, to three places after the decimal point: 0.124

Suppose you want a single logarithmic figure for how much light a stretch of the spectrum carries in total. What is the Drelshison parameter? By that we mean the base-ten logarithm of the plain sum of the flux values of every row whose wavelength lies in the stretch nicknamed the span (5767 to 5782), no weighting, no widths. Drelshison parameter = 1.93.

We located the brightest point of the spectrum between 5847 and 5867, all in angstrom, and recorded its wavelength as 5848.0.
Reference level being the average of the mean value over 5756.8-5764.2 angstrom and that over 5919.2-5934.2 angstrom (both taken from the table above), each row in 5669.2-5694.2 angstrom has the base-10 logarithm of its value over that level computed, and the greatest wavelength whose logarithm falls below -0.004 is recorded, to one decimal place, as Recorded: 5693.0 angstrom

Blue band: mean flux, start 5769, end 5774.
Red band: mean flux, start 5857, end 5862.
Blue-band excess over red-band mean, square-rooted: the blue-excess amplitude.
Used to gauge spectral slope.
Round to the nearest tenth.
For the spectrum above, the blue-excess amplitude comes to 1.2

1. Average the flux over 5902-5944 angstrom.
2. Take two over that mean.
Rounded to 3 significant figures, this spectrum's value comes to 0.145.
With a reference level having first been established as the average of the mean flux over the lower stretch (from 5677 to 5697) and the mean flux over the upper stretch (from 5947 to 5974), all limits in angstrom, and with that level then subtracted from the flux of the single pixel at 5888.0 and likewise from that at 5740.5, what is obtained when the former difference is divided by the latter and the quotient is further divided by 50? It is -0.06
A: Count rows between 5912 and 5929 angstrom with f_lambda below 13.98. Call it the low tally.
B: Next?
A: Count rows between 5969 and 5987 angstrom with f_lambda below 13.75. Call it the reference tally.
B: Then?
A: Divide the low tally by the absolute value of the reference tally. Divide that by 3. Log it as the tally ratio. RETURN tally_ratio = 0.42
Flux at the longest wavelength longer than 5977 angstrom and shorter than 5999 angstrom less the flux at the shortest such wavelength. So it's 0.2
